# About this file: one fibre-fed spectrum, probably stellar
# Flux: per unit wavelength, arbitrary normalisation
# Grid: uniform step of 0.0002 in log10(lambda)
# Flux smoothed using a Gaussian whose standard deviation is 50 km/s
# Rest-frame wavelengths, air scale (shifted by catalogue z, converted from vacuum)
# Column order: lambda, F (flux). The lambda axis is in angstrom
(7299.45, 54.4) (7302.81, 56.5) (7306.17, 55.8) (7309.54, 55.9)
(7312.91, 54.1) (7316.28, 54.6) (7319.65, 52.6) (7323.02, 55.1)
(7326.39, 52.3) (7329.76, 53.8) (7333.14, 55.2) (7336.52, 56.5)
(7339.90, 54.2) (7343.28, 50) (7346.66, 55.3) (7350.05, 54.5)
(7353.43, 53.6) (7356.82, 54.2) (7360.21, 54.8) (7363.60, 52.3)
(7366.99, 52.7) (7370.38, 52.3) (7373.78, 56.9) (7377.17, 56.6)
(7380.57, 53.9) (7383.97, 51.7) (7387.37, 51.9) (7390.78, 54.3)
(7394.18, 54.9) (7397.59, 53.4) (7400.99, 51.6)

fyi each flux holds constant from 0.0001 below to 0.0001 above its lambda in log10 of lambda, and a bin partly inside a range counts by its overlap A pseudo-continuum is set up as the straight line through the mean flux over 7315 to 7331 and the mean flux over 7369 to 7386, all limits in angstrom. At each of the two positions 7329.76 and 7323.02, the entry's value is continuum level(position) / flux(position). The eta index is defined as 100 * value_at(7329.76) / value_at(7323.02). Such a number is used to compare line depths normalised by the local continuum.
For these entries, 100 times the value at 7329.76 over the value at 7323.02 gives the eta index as 103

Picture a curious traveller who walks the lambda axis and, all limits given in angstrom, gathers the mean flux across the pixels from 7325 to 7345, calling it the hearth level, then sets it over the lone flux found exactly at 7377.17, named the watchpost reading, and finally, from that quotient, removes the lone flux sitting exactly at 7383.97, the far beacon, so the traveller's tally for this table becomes -50.8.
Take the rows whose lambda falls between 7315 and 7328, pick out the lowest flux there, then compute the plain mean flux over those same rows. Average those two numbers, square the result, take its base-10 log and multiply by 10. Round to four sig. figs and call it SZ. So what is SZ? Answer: 34.48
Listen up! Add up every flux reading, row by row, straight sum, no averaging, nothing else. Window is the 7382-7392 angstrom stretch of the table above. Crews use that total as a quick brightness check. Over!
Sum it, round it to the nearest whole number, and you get 158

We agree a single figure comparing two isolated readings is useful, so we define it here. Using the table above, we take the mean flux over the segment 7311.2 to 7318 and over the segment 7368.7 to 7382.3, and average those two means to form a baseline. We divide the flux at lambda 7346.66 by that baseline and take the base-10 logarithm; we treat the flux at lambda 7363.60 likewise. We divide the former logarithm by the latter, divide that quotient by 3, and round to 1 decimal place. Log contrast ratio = -0.1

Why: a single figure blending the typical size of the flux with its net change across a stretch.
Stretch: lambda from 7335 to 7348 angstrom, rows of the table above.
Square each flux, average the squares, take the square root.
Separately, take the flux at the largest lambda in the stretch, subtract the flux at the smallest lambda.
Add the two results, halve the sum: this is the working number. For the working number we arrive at 26.4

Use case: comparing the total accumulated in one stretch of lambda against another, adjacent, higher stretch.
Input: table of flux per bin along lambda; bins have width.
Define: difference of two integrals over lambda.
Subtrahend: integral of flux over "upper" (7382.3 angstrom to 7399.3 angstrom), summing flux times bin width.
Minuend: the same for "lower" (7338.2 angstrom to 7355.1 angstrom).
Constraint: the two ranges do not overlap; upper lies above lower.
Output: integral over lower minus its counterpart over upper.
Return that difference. -1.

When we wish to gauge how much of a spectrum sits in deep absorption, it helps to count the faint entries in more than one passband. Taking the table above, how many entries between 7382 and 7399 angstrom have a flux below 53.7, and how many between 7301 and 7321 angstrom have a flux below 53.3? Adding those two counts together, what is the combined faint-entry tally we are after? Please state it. 4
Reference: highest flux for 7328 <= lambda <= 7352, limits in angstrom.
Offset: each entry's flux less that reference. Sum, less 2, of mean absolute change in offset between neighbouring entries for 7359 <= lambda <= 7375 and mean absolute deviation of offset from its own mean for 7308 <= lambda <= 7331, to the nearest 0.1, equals 1.0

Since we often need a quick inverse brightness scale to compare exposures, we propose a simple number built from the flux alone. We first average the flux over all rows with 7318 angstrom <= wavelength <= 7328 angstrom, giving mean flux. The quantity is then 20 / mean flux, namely 0.375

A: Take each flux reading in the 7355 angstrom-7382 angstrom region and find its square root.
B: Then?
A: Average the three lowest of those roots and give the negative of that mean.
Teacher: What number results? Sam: -7.24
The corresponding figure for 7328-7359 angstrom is -7.24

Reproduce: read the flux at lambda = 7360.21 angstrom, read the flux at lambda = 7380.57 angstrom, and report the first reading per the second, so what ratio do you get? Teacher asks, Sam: 1.02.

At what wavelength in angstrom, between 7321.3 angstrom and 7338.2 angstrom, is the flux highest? 7336.52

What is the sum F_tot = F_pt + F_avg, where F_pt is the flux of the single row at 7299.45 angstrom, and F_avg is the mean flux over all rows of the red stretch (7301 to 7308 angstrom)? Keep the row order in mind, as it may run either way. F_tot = 111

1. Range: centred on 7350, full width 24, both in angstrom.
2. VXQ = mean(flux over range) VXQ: 53.8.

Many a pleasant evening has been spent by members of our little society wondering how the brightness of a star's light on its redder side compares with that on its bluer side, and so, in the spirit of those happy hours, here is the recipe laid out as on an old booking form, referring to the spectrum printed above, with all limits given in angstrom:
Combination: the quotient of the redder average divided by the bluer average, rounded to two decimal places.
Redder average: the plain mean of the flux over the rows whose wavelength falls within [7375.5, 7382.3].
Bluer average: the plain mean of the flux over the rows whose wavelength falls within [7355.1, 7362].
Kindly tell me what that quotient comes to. 1.01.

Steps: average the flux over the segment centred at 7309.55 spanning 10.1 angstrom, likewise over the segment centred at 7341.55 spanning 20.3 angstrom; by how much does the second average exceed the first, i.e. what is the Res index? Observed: -1.0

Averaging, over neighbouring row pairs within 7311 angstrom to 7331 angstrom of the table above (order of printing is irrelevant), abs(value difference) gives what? 1.86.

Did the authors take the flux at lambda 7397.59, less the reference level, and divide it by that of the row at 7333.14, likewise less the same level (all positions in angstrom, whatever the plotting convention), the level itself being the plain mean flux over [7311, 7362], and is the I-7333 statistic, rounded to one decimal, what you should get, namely -0.6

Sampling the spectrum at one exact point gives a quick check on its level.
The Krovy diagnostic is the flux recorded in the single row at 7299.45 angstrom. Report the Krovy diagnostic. 54.4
